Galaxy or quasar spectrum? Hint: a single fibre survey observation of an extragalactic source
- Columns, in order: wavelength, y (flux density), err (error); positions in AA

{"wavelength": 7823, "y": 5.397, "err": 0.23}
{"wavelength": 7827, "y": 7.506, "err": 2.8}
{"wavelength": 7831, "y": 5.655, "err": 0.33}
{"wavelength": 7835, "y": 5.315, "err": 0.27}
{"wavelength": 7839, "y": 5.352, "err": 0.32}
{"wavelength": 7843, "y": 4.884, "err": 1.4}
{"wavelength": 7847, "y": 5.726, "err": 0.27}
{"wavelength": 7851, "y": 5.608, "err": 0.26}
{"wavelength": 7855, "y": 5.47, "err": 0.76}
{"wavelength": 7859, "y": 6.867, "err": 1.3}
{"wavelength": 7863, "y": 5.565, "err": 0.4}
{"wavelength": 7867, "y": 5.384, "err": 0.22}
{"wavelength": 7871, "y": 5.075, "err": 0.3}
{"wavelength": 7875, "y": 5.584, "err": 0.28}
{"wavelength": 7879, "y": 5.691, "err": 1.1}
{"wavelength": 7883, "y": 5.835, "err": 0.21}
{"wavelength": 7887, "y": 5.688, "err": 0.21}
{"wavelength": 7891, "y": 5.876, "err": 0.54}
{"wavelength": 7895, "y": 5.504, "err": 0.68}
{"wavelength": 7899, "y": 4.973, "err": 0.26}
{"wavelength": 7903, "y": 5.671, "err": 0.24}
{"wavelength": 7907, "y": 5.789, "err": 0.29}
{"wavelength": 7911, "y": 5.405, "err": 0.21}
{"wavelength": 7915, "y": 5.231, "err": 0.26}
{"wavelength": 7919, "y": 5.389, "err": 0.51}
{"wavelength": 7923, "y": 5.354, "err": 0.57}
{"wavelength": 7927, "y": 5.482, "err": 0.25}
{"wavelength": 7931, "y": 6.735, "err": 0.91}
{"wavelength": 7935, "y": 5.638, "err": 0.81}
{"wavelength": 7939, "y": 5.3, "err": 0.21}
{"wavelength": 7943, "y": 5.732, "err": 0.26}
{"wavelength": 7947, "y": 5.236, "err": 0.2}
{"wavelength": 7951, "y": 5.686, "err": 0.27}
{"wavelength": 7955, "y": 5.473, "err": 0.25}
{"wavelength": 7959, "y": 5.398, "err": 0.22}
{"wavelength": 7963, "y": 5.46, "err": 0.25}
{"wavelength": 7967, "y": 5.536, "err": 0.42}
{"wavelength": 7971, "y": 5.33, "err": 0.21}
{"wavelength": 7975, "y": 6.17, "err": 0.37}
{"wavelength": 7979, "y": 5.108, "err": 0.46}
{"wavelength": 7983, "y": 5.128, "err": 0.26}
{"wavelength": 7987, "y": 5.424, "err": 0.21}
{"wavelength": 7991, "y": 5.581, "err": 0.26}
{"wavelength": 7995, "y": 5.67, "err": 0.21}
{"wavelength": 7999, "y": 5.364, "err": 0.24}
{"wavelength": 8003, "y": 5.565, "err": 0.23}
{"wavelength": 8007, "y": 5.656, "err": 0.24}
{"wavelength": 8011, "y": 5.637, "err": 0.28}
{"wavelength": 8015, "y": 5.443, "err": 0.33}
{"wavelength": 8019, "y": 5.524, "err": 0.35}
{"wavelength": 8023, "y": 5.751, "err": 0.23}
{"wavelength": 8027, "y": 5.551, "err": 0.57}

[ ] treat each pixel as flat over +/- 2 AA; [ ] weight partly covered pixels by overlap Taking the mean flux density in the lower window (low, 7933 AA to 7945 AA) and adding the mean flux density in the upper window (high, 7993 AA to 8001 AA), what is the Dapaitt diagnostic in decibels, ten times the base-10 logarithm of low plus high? 10.4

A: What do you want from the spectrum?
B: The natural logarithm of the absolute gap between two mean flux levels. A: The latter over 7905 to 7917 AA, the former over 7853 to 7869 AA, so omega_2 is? -1.1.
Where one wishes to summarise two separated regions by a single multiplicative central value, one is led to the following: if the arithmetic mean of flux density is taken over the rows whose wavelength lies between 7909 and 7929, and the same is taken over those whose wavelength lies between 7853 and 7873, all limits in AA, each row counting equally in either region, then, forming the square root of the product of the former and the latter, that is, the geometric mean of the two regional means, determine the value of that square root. 5.52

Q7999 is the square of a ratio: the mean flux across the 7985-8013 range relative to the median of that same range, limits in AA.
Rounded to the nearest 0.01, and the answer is 0.99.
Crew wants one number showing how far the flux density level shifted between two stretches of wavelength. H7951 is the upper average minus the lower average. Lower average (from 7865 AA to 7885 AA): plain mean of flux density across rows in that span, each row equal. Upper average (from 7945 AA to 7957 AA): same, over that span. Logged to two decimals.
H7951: -0.05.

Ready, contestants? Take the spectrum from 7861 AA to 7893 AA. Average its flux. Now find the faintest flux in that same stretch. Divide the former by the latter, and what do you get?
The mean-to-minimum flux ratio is 1.10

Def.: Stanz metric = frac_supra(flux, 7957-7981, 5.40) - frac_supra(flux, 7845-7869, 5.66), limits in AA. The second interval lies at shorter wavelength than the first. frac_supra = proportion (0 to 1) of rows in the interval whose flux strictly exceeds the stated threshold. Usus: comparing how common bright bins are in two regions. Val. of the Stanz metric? 0.17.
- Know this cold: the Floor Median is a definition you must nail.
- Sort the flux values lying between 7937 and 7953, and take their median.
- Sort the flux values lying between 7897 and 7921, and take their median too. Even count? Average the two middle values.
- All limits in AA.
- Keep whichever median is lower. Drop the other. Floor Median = 5.40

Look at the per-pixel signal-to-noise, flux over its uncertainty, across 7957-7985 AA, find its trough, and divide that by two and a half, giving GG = 4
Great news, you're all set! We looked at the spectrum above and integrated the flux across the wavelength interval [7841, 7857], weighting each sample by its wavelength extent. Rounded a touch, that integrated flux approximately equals 87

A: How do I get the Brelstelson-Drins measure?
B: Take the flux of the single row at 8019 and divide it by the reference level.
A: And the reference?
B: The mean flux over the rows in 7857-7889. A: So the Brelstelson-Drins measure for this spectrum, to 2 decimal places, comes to 0.97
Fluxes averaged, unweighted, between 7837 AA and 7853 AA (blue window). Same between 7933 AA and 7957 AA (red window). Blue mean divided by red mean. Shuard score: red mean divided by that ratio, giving 5.63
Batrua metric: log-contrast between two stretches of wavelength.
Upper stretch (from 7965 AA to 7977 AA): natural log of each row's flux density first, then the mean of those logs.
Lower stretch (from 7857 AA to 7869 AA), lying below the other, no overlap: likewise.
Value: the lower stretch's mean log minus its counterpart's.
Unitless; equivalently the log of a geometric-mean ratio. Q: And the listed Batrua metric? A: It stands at 0.04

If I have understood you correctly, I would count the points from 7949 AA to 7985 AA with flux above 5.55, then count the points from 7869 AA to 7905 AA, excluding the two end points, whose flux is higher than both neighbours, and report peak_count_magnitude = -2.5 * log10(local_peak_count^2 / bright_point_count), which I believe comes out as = -0.8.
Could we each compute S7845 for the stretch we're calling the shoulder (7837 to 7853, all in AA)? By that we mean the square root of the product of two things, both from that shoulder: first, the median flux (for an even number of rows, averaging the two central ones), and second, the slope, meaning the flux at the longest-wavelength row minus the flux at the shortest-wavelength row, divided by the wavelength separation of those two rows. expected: 0.342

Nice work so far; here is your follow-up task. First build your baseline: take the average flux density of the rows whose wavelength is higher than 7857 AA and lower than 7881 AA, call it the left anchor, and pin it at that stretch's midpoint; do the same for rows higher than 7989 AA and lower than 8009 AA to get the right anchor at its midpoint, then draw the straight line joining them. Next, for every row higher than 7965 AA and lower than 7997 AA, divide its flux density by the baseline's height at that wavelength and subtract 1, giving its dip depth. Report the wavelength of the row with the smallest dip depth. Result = 7979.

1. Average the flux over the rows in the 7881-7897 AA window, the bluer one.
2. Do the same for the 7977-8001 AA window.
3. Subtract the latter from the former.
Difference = 0.35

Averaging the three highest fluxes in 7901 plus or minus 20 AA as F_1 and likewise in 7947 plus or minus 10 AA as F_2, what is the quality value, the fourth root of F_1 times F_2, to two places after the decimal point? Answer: 2.39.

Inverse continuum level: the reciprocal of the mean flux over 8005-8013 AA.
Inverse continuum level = 0.177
